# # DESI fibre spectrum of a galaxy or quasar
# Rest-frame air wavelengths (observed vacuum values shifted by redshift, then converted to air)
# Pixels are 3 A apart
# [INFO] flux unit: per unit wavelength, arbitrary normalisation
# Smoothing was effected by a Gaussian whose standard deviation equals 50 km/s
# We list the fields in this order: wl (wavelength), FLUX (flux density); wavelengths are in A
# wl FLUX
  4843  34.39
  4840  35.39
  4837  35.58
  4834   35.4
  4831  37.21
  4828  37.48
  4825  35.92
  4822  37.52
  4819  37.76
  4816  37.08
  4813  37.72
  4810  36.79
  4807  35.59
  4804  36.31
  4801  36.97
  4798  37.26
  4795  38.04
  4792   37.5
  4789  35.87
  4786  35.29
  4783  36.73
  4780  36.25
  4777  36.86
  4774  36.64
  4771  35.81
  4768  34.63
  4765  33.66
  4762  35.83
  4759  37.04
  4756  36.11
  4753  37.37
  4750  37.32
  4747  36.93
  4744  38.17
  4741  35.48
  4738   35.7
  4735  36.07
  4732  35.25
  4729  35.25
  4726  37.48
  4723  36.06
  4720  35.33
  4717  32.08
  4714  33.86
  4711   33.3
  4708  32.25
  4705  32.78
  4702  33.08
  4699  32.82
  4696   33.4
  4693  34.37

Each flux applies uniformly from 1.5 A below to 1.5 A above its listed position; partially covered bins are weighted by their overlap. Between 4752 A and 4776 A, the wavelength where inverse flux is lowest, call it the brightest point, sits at 4753 A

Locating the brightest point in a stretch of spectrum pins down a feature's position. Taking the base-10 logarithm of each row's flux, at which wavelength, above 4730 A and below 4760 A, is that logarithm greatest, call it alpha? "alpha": 4744 A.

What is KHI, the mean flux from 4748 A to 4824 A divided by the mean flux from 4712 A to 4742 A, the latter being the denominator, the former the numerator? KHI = 1.04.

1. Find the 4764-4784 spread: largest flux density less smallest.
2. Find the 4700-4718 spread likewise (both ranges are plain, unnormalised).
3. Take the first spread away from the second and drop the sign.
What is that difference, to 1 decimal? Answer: 1.4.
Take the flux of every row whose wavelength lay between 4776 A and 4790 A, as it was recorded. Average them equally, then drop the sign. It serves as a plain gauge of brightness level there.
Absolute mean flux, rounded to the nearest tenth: 36.2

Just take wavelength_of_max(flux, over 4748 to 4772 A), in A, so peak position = 4753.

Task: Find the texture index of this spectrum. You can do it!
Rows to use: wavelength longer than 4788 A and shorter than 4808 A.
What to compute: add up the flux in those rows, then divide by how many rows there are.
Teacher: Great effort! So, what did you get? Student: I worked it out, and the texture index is 36.8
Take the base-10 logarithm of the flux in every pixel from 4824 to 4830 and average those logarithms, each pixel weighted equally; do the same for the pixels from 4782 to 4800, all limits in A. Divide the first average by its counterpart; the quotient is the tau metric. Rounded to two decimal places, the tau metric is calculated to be 1.00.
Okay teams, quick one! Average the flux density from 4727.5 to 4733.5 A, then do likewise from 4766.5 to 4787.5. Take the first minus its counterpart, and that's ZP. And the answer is -0.8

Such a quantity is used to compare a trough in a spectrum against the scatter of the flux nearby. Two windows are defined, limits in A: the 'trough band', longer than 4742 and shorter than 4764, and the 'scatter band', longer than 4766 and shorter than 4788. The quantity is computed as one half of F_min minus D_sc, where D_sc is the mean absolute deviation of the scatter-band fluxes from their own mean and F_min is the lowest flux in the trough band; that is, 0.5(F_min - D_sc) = 17.6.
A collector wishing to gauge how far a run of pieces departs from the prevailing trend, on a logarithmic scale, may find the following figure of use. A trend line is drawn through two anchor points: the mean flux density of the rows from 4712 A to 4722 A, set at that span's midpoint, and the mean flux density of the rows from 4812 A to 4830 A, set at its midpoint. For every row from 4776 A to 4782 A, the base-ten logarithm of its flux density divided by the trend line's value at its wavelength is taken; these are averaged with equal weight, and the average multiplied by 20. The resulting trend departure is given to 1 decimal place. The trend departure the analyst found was 0.2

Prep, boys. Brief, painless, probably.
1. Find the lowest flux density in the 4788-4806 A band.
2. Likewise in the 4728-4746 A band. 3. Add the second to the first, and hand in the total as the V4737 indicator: 71.1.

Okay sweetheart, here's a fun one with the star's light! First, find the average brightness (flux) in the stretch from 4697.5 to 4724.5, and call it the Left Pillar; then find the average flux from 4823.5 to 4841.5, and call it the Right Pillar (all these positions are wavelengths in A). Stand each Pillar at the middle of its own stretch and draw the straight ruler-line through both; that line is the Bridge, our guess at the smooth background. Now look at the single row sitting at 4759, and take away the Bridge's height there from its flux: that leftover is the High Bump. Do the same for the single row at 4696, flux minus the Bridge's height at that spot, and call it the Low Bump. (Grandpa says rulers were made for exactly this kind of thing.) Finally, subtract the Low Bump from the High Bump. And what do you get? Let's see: 2.3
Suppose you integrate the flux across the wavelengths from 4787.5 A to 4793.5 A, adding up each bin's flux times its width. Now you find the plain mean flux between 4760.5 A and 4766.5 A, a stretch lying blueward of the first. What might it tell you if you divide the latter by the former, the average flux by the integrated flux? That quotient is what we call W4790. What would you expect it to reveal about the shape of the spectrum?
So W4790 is 0.158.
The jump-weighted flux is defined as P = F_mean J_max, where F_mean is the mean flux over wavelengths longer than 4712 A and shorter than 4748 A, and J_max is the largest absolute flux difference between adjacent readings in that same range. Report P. 116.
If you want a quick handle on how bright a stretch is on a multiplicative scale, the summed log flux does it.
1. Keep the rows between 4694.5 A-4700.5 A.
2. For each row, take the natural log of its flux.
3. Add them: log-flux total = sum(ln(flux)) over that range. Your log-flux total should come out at 7.00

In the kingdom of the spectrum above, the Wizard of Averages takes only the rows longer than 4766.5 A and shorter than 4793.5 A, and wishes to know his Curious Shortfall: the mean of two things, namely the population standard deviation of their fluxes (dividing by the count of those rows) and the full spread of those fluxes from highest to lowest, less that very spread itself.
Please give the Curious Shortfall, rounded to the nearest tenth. -1.0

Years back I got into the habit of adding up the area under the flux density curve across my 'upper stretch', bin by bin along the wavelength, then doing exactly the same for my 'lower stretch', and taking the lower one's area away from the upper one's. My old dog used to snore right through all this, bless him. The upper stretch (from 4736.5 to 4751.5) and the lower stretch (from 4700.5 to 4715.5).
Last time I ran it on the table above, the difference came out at 55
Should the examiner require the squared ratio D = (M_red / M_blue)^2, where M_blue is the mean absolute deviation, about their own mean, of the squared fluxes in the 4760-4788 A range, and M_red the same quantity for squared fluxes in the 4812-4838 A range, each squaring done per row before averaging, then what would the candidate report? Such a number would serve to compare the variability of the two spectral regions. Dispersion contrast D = 1.1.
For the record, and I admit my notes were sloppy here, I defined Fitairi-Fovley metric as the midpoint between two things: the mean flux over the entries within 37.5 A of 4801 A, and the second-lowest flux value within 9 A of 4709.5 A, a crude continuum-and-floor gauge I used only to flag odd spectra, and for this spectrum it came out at 34.4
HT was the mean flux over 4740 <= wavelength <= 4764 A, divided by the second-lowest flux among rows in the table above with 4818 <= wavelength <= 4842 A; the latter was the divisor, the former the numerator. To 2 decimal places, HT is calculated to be 1.04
